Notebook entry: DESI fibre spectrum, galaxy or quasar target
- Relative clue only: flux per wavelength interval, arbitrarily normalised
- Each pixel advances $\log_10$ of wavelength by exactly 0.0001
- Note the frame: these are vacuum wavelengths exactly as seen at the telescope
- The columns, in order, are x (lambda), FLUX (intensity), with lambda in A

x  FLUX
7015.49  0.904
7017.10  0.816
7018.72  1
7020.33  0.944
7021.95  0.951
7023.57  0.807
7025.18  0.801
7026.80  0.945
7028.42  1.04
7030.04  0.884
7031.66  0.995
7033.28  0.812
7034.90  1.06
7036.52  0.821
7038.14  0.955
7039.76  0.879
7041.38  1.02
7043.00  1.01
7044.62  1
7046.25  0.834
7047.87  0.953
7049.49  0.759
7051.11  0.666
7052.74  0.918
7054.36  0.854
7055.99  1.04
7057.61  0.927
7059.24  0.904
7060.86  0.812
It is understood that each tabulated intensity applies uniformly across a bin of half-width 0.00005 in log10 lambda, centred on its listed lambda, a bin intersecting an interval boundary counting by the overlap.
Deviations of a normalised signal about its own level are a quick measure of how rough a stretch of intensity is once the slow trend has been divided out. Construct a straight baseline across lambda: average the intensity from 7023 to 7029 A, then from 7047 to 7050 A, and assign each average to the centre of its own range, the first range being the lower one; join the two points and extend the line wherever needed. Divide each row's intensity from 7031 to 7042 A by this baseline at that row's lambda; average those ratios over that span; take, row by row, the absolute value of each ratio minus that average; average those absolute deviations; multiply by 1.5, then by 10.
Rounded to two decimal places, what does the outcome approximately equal 1.42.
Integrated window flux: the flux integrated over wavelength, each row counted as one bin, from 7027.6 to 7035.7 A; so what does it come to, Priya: 8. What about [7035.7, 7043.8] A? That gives 8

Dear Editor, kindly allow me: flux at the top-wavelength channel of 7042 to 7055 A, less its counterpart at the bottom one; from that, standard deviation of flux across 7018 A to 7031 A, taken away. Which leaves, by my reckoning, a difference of -0.24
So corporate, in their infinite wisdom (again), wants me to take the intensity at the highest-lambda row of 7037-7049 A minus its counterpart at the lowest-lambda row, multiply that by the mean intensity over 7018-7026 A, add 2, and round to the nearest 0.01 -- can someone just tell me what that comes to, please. 2.00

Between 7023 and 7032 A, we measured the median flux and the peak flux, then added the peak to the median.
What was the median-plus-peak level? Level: 1.95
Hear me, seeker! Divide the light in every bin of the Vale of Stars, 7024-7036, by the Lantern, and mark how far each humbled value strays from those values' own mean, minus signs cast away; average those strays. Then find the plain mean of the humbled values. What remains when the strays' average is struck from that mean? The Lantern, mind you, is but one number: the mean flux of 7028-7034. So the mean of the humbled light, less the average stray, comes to 0.91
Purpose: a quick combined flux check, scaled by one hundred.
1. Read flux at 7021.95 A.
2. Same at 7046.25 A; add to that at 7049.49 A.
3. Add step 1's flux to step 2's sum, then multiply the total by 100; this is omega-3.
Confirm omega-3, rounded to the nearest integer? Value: 254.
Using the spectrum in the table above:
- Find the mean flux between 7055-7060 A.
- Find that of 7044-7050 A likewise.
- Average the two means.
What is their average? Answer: 0.92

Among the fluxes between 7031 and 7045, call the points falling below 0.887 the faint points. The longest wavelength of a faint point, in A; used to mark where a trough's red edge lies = 7039.76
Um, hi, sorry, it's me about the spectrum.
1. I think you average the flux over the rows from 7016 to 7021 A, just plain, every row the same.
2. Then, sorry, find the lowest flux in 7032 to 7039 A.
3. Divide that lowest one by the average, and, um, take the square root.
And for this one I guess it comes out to 0.94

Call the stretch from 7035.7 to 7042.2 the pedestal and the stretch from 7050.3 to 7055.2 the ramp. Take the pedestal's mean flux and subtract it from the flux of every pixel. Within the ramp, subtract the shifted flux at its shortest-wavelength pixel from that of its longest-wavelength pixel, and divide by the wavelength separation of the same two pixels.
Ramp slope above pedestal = 0.06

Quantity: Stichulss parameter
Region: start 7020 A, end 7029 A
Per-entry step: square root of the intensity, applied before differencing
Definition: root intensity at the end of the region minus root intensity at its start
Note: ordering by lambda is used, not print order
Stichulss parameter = 0.05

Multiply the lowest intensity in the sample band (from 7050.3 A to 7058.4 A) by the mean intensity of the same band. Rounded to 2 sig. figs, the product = 0.59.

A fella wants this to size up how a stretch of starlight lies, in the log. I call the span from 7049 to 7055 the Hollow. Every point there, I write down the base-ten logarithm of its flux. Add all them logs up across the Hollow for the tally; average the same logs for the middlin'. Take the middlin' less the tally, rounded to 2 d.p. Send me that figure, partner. 0.30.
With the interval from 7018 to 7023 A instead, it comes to 0.03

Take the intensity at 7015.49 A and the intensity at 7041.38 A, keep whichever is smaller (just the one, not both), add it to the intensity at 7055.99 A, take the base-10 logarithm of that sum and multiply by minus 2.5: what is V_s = -0.72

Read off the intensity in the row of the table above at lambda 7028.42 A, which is 1.04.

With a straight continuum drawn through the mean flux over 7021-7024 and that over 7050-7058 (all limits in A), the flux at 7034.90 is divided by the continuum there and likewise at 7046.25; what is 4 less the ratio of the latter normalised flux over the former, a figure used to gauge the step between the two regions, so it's 3.21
